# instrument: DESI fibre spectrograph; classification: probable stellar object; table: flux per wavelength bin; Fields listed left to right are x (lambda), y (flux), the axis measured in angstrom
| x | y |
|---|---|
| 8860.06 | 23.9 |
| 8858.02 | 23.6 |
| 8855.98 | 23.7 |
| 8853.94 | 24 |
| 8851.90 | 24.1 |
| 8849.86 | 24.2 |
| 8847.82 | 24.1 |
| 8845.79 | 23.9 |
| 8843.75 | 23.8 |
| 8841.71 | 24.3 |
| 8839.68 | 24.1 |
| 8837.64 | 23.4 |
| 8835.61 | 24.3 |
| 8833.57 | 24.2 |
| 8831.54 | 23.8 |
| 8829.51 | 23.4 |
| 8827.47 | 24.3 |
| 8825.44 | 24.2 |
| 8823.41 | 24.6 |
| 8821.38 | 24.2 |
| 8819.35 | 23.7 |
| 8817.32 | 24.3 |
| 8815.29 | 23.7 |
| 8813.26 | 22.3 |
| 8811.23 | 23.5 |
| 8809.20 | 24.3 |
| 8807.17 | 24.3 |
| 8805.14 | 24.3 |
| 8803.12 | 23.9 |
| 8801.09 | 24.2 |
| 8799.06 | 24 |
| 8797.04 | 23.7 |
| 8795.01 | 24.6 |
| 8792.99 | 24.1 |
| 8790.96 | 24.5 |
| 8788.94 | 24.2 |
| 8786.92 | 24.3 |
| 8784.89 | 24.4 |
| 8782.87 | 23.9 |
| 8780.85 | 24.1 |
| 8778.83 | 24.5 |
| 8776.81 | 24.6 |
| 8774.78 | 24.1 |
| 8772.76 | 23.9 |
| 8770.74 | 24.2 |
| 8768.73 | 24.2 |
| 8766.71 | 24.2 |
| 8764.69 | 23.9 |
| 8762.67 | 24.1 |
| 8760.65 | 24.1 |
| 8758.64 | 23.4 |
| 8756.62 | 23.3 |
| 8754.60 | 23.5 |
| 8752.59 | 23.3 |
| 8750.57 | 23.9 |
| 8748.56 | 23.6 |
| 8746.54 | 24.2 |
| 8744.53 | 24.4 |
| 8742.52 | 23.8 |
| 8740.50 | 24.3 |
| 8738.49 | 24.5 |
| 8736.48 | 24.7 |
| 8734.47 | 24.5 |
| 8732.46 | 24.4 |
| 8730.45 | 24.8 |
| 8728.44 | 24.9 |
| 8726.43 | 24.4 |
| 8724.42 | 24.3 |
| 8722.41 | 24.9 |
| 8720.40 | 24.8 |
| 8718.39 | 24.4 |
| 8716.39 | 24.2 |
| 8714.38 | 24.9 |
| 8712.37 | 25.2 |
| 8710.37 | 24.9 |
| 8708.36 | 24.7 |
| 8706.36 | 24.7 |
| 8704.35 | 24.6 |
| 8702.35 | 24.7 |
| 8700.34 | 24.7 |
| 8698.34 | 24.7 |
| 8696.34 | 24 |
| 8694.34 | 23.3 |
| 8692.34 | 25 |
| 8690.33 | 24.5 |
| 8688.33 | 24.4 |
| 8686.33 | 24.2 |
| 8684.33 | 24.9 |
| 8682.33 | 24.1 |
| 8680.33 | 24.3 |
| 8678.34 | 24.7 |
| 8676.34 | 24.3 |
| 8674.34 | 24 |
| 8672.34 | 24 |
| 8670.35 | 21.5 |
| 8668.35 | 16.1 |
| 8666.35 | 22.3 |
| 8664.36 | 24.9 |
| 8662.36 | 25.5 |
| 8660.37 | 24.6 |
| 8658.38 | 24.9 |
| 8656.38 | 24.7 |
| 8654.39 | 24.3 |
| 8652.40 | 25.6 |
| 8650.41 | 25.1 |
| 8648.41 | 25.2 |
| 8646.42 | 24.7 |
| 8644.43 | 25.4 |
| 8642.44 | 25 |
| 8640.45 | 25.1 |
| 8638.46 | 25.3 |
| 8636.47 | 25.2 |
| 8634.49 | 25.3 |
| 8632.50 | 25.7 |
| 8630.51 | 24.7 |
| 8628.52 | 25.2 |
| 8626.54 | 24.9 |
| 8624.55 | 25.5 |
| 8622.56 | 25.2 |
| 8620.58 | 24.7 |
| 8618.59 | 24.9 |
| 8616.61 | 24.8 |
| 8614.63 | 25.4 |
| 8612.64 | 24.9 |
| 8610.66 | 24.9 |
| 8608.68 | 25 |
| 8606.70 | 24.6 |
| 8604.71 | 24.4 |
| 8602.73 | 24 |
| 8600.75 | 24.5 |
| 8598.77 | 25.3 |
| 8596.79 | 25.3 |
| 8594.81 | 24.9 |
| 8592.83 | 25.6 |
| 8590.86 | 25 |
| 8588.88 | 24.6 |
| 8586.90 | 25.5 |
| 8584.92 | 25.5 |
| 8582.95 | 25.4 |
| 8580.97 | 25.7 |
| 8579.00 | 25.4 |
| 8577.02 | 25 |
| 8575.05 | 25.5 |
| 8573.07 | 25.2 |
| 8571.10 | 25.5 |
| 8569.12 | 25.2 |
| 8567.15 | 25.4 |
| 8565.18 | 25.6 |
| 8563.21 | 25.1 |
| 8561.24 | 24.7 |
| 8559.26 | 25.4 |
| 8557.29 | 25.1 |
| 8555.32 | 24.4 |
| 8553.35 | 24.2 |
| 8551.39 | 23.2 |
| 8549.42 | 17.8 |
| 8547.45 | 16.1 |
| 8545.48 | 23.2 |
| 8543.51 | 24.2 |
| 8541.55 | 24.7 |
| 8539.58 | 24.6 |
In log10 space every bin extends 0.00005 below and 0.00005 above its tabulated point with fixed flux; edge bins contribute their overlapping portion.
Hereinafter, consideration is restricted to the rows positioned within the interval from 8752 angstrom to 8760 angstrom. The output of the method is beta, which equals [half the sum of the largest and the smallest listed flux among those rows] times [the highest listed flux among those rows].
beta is 550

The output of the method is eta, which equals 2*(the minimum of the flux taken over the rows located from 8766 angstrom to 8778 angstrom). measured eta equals 47.8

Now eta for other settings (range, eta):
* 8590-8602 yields 49.0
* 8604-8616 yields 48.8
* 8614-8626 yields 49.4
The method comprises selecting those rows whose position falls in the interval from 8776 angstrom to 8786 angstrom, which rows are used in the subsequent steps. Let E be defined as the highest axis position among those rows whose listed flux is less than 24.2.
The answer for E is 8782.87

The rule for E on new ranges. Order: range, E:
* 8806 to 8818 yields 8815.29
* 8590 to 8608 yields 8602.73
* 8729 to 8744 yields 8742.52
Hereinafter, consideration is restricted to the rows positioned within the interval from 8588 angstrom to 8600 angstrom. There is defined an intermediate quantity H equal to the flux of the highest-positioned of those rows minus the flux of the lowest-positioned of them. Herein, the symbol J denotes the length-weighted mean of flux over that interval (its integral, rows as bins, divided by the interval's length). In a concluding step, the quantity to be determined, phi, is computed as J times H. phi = 18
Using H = 0.7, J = 25.1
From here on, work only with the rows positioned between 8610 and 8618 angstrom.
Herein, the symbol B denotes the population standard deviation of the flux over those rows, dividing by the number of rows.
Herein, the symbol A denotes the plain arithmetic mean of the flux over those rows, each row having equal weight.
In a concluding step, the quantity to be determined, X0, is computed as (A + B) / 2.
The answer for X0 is 12.62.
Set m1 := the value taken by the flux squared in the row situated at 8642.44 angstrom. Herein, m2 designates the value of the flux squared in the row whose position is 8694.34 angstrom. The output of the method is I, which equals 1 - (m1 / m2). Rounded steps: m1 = 625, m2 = 543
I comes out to -0.15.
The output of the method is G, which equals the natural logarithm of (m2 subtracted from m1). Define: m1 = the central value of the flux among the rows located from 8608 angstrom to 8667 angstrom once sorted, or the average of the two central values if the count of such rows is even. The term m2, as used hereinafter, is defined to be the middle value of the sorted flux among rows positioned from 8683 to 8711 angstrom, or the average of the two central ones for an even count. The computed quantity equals -1.20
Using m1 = 25.0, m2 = 24.7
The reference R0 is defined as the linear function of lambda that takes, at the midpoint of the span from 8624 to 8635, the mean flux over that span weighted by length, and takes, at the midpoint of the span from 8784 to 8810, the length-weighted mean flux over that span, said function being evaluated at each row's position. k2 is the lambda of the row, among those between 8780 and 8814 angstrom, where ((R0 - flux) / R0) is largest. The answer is 8813.26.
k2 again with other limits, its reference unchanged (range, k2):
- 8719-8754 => 8752.59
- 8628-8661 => 8654.39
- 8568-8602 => 8600.75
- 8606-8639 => 8606.70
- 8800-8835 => 8813.26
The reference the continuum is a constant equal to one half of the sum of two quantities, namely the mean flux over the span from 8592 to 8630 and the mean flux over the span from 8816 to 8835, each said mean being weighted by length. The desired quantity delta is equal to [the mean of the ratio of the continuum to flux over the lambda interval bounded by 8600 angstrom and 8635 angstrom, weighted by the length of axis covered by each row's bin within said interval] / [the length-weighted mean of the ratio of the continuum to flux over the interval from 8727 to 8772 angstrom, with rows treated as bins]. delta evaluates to 0.97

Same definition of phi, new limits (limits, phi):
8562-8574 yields 3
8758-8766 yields 12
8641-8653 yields 15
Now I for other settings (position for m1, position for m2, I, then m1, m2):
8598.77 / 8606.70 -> -0.06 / 640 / 605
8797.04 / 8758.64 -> -0.03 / 562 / 548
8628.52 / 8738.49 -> -0.06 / 635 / 600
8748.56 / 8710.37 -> 0.10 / 557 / 620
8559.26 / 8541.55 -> -0.06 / 645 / 610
